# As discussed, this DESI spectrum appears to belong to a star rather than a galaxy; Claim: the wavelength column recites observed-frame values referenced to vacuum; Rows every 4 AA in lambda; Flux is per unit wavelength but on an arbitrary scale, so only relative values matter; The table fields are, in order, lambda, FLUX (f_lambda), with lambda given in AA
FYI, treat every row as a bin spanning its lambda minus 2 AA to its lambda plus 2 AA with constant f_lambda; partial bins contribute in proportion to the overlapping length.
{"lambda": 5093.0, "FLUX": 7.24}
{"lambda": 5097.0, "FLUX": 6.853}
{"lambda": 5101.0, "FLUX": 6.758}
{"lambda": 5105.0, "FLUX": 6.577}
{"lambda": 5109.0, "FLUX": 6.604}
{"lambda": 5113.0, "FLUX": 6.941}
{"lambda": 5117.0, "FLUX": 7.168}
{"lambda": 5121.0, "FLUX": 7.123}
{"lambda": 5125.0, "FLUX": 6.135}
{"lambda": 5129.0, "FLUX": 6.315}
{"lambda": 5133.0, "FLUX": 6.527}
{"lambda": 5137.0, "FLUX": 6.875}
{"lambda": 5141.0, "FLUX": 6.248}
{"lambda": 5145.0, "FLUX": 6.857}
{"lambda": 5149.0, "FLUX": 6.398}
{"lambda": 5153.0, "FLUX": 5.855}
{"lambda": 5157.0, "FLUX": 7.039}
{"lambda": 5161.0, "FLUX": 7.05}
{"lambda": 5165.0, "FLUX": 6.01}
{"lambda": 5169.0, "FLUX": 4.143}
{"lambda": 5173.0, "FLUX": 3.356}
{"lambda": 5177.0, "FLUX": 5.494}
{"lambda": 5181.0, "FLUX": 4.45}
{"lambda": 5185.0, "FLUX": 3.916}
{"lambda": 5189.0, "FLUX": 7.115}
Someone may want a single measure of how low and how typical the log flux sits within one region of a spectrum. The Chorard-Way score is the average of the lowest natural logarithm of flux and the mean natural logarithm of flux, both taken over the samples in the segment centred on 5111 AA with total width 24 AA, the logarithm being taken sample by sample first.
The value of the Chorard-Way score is 1.90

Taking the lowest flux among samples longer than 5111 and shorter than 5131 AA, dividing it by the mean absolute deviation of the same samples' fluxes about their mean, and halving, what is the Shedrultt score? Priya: 7.5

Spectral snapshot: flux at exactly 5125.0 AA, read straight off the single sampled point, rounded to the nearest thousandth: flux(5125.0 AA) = 6.135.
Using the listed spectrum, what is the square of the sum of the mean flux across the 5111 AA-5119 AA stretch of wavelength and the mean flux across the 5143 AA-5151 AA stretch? 187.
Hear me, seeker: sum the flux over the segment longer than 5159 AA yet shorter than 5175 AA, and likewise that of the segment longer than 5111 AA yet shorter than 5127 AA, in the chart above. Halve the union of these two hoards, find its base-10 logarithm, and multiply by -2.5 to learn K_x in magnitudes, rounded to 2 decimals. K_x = -3.45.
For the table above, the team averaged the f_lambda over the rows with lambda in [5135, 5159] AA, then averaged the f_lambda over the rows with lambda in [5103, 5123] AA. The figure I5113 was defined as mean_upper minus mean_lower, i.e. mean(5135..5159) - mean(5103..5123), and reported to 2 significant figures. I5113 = -0.34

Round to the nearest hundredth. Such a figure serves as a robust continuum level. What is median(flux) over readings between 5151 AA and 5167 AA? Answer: 6.52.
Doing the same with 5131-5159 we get 6.53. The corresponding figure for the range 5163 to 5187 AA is 4.30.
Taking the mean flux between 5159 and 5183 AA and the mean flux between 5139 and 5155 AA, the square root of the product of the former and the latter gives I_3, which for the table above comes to 5.68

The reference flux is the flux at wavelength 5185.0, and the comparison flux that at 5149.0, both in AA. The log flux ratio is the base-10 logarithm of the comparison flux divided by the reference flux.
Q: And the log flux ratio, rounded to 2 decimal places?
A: 0.21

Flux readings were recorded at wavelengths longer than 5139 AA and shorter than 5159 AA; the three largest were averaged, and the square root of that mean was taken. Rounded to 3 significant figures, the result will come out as 2.60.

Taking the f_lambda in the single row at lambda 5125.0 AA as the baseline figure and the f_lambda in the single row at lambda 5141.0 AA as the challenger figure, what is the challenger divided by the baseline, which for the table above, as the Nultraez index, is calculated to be 1.0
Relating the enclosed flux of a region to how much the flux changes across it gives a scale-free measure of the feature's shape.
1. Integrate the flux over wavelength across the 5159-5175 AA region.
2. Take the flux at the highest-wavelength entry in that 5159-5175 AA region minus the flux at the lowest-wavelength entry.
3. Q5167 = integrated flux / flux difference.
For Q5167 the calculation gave -22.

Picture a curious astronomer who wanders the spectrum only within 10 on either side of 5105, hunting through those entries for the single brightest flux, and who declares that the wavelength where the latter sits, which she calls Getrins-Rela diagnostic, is 5113.0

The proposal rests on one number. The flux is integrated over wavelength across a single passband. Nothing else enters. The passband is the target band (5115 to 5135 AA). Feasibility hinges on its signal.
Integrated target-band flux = 133.1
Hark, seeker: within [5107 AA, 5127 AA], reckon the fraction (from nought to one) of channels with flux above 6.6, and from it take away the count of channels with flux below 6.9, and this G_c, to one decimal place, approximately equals -1.2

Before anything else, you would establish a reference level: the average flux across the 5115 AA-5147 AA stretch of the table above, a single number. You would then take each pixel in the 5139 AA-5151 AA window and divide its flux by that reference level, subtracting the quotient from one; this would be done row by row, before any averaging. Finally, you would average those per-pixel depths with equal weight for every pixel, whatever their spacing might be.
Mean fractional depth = 0.023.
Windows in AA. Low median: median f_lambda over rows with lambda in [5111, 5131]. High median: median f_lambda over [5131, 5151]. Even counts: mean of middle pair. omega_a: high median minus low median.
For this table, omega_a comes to -0.41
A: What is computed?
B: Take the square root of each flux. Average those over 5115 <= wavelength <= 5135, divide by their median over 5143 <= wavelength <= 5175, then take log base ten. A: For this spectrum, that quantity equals 0.015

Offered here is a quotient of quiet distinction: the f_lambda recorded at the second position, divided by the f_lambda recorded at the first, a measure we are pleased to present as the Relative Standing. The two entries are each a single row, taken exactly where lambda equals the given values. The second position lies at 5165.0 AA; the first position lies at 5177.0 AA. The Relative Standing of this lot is 1.09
